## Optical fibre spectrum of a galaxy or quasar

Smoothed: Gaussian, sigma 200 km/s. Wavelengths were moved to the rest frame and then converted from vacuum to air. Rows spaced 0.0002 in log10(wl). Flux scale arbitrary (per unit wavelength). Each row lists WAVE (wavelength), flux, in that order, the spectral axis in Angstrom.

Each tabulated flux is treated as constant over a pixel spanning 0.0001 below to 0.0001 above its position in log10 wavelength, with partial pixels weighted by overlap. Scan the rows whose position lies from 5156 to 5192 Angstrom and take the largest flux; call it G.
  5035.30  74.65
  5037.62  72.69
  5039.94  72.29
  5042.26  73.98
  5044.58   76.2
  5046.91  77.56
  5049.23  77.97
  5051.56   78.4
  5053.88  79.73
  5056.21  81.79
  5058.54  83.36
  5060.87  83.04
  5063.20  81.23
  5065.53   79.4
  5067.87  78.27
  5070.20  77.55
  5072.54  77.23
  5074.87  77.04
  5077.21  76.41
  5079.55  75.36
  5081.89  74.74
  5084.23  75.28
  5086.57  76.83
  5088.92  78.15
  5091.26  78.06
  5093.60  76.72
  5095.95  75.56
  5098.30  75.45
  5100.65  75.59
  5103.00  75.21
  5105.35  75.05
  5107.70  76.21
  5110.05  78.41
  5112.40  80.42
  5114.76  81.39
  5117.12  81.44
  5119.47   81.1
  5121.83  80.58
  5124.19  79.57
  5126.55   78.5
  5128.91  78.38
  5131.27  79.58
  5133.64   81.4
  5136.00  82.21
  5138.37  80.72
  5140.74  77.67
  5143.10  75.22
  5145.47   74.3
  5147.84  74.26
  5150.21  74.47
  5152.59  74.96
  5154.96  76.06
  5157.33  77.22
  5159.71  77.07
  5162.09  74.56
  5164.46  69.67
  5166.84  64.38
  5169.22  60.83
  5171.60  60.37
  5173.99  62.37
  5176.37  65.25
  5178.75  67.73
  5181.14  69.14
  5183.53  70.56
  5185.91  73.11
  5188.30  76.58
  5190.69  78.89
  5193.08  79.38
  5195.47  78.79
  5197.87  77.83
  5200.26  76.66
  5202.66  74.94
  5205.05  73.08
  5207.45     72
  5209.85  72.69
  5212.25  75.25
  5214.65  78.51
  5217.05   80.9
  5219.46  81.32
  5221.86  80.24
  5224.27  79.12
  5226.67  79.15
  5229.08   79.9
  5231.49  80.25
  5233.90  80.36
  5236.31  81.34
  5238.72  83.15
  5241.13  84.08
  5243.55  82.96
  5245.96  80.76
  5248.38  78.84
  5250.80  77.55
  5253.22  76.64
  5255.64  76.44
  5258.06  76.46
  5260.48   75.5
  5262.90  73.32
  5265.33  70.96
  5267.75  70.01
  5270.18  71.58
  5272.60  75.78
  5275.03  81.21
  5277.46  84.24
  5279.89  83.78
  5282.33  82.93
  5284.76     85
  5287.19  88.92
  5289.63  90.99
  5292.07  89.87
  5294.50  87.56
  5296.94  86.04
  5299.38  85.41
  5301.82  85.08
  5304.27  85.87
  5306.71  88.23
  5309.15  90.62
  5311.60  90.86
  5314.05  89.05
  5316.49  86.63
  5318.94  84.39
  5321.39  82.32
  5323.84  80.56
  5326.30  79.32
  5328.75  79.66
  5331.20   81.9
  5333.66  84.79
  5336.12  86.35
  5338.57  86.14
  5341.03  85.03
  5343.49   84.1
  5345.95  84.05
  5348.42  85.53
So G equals 78.89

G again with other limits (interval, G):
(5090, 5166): 82.21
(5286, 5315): 90.99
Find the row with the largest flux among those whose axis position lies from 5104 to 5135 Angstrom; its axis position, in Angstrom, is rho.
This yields 5117.12 Angstrom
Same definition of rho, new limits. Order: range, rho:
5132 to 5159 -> 5136.00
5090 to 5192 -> 5136.00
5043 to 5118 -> 5058.54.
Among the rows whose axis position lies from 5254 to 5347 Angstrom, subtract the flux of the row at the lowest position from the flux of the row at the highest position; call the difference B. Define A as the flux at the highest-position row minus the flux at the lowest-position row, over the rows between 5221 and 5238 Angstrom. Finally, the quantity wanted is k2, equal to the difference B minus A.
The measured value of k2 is 7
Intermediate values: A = 1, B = 8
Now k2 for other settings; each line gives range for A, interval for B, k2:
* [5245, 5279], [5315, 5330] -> -10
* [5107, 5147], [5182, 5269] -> 1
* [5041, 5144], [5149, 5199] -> 2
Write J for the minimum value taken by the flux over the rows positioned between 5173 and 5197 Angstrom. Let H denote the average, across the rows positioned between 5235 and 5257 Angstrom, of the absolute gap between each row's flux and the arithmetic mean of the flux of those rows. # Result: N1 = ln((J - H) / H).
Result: 3.2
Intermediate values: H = 2.5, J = 62.37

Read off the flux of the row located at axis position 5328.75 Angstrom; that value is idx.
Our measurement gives 79.66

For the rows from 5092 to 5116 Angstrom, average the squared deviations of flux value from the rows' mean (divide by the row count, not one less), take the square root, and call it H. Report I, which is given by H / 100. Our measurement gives 0.022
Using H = 2.2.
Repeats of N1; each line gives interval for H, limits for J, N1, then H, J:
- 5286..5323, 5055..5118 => 3.5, 2.2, 74.74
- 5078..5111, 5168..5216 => 4.0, 1.0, 60.37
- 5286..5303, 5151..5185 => 3.4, 1.9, 60.37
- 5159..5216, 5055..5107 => 2.7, 4.9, 74.74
